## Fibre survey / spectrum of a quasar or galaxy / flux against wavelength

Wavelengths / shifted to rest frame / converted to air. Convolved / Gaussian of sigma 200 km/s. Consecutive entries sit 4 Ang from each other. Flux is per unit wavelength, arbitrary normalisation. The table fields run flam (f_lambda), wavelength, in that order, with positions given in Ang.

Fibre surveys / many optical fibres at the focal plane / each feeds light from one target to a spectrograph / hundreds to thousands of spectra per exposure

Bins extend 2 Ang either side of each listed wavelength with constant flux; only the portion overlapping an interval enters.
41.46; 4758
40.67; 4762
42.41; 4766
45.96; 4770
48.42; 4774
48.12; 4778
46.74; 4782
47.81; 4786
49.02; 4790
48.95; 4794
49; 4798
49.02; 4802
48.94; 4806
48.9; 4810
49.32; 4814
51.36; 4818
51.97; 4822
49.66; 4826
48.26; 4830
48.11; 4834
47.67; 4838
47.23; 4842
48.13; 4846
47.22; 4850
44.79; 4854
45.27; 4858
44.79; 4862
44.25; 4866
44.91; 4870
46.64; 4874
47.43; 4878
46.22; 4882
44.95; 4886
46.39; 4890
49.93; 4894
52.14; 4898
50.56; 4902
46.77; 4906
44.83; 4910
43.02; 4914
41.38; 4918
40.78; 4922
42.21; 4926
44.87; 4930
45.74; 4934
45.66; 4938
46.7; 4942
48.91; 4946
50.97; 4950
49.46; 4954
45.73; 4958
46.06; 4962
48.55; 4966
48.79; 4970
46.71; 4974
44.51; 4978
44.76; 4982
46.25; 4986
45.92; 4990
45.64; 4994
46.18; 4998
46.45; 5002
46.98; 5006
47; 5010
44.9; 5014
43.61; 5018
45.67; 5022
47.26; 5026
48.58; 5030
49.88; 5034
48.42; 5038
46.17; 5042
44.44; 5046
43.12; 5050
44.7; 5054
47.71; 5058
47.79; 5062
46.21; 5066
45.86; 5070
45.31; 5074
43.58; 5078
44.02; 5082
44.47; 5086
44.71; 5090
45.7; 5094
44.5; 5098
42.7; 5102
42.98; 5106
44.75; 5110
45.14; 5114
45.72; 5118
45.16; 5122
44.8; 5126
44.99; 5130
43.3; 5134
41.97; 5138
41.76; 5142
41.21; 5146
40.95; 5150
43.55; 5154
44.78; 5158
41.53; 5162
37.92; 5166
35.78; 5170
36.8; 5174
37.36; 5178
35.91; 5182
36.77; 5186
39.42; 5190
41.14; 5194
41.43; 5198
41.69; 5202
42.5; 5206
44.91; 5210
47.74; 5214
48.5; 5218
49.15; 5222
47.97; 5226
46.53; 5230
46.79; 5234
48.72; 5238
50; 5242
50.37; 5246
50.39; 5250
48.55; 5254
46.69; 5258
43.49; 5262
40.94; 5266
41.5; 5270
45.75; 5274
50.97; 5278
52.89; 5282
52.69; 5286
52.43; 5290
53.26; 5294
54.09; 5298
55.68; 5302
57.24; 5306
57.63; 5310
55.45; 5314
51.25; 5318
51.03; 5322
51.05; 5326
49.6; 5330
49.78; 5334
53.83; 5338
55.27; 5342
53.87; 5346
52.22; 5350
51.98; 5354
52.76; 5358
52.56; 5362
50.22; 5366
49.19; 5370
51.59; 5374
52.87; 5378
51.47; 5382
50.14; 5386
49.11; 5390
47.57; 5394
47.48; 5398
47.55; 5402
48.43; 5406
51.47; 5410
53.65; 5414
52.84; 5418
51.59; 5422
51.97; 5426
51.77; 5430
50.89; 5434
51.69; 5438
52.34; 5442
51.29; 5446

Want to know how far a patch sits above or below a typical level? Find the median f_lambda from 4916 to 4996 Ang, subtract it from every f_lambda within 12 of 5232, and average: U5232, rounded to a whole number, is 2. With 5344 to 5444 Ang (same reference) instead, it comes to 5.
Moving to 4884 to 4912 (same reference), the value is 2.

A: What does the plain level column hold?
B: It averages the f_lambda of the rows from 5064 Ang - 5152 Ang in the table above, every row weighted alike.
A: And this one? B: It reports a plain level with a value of 44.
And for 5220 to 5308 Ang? 49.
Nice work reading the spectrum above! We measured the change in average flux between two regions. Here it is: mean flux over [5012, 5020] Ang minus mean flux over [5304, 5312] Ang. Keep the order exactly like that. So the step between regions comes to -13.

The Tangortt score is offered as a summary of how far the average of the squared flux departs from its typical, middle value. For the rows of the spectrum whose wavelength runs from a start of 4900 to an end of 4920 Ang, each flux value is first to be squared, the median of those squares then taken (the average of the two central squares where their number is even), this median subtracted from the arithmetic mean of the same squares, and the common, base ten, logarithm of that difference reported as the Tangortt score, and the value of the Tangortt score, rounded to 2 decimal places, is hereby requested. 1.73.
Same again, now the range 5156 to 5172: 1.49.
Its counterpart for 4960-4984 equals 1.28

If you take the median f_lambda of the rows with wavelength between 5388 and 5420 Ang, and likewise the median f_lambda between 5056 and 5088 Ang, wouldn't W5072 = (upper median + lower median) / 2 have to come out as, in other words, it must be 47.2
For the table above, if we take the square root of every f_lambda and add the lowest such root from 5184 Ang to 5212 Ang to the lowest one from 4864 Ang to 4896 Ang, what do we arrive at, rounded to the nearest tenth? 12.7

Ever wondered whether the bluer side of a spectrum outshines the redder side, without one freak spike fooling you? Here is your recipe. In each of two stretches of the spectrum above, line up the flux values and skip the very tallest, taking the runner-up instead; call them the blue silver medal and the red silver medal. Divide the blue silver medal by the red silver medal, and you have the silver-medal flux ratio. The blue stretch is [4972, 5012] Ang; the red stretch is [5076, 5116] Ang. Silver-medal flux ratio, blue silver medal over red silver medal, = 1.04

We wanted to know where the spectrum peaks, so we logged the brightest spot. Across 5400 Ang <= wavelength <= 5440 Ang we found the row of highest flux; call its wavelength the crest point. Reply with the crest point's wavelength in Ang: 5414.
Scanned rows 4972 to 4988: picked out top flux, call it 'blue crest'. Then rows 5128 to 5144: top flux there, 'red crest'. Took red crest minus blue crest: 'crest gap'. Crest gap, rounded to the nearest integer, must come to -2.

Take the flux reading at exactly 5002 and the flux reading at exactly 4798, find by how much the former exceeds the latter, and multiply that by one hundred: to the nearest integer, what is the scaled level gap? -255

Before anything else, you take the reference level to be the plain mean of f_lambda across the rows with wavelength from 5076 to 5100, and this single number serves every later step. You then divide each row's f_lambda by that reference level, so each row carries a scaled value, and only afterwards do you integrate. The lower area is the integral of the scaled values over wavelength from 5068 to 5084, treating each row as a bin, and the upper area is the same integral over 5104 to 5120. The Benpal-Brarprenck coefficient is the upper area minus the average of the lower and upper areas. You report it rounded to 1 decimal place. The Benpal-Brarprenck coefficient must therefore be 0.0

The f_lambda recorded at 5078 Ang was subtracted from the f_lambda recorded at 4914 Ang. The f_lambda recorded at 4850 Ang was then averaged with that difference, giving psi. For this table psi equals 23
